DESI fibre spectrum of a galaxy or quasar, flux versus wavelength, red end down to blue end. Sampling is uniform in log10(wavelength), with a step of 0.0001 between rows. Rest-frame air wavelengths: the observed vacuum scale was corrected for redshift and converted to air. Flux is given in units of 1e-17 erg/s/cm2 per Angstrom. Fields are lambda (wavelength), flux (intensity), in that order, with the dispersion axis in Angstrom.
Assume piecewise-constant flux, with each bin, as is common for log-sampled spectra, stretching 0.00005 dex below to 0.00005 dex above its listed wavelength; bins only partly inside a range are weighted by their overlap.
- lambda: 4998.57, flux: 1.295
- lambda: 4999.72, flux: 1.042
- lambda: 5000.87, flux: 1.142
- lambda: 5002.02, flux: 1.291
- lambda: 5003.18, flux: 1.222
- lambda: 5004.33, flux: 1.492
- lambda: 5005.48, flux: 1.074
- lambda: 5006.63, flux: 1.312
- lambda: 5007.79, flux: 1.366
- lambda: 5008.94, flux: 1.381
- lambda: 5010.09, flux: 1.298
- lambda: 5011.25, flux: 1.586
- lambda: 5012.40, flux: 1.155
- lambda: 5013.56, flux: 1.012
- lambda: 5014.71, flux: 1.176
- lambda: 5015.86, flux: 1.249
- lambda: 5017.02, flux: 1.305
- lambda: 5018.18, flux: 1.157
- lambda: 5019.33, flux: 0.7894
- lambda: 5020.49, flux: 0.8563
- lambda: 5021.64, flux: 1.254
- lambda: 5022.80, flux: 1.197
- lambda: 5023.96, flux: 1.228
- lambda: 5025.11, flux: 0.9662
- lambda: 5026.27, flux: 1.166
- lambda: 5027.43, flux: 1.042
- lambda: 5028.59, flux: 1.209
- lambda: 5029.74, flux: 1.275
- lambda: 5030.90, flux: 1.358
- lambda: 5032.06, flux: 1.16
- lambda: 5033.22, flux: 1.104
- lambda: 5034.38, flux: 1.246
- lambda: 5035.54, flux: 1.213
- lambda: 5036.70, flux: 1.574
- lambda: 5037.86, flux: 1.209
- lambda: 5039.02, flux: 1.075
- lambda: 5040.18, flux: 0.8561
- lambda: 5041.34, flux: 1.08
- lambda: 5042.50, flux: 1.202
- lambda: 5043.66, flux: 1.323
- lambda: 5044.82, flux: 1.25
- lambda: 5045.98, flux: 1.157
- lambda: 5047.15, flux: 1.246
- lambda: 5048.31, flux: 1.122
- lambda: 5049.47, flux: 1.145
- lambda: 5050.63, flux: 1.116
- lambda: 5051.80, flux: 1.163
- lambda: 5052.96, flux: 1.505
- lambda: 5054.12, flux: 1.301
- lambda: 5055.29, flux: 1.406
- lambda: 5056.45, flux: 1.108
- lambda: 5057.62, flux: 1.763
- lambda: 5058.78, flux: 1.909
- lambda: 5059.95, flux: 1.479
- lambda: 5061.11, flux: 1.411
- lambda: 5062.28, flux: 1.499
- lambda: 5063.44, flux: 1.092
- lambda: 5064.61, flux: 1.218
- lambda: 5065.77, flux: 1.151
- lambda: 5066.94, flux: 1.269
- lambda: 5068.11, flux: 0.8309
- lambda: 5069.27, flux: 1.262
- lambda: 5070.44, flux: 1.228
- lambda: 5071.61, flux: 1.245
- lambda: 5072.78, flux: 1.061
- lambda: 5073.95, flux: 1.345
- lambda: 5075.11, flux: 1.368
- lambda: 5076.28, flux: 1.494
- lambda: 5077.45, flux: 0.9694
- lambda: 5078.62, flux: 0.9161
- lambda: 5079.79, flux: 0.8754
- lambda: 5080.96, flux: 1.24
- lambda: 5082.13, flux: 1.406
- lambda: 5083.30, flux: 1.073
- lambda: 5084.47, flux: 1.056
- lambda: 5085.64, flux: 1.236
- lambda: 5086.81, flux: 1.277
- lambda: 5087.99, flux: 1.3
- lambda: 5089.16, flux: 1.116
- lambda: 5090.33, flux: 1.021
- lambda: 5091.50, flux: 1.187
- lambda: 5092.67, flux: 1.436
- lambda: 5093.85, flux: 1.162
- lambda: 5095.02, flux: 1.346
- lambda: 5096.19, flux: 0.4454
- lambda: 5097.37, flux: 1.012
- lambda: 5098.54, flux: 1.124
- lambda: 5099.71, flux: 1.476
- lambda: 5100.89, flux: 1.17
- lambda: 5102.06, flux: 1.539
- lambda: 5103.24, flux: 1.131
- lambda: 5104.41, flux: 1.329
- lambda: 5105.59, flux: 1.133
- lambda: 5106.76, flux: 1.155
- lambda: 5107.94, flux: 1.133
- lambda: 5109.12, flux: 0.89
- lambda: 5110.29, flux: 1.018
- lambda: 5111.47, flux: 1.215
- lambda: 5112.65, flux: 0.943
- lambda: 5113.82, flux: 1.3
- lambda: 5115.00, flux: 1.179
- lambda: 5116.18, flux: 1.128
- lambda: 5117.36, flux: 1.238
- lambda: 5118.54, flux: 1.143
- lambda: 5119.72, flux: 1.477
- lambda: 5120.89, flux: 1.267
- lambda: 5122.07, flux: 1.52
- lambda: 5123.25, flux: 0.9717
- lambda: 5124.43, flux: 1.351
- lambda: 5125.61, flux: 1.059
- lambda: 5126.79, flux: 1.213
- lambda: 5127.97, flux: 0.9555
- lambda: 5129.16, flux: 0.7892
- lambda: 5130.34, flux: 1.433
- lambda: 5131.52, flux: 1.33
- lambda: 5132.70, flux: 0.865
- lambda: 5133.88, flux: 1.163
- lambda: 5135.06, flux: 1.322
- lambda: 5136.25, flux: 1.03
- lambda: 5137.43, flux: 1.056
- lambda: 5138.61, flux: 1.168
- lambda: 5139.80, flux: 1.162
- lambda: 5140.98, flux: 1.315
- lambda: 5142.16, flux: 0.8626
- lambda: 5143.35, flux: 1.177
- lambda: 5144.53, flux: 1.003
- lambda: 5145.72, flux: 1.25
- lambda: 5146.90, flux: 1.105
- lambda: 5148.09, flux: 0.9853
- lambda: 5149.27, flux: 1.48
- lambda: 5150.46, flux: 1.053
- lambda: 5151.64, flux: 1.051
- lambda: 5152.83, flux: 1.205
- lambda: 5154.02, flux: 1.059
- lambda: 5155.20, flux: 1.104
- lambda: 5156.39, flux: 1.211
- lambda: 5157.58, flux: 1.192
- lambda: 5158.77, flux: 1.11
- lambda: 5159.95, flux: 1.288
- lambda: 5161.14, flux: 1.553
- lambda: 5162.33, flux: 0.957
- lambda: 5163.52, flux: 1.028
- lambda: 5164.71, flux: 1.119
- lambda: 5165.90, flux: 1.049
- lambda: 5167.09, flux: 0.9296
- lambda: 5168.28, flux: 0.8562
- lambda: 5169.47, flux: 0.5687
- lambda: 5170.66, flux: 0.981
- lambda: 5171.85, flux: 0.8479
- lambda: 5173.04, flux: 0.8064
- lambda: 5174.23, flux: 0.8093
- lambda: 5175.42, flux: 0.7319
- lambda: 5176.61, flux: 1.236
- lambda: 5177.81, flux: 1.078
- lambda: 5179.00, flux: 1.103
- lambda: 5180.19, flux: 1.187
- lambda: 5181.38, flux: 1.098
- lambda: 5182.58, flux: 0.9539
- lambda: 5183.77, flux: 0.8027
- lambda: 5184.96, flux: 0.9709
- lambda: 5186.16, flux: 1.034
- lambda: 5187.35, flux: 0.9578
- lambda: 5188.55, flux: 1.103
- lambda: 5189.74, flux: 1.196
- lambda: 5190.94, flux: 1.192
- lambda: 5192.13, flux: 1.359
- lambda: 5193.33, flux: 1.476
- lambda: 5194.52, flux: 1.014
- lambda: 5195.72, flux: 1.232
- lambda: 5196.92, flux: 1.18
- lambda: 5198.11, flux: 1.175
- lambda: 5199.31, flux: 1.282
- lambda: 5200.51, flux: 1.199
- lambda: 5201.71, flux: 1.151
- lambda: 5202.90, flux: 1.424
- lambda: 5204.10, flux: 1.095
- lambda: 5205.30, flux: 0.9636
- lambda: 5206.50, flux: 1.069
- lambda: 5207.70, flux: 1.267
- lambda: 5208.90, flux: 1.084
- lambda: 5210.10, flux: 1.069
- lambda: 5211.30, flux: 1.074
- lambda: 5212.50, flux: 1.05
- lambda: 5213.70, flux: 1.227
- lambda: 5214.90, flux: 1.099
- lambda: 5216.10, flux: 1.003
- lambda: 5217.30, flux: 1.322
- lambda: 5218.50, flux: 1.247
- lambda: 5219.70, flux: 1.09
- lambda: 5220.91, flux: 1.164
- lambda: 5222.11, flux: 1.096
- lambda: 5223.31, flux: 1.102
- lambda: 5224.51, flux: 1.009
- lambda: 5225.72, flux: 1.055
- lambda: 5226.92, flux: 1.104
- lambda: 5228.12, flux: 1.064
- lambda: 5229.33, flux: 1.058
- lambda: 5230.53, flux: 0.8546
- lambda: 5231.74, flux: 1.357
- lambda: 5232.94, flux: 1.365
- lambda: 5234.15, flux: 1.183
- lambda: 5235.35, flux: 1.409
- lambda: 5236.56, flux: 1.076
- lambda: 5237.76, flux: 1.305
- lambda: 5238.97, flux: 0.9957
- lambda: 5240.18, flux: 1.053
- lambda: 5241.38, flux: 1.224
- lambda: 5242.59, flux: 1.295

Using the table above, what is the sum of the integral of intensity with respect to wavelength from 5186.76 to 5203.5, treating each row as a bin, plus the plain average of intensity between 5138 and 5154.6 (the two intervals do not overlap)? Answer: 21.4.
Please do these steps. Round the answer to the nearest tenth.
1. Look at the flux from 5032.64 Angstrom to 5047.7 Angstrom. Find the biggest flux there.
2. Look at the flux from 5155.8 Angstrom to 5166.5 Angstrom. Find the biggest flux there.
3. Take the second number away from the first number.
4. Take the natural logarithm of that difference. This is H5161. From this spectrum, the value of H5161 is -3.9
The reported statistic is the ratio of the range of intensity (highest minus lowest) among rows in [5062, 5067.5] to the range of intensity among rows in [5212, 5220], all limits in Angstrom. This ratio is 1.3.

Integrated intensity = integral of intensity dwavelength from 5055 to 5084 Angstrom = 37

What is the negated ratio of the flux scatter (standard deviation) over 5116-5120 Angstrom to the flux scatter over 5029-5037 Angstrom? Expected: -1.0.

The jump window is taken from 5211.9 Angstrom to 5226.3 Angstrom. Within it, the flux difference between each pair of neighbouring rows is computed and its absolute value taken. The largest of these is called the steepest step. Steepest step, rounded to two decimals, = 0.32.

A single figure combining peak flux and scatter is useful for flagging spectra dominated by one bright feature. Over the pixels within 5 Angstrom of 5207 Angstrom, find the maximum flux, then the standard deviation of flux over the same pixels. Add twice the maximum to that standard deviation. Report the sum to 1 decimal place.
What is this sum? 3.0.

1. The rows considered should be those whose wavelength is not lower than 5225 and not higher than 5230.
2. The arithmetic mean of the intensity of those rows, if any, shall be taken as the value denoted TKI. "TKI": 1.07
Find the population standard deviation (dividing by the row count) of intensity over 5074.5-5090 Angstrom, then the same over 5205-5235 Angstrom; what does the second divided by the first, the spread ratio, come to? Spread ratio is 0.64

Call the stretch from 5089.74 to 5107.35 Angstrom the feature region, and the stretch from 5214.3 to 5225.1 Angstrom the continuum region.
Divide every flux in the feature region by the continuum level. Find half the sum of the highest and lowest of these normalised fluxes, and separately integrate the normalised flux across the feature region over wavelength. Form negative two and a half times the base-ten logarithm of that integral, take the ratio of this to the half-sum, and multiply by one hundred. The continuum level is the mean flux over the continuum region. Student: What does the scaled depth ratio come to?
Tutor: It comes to -359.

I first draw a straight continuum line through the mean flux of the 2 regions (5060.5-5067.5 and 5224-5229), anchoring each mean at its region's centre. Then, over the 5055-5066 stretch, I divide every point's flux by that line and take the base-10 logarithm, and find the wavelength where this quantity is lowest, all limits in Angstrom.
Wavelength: 5063.44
